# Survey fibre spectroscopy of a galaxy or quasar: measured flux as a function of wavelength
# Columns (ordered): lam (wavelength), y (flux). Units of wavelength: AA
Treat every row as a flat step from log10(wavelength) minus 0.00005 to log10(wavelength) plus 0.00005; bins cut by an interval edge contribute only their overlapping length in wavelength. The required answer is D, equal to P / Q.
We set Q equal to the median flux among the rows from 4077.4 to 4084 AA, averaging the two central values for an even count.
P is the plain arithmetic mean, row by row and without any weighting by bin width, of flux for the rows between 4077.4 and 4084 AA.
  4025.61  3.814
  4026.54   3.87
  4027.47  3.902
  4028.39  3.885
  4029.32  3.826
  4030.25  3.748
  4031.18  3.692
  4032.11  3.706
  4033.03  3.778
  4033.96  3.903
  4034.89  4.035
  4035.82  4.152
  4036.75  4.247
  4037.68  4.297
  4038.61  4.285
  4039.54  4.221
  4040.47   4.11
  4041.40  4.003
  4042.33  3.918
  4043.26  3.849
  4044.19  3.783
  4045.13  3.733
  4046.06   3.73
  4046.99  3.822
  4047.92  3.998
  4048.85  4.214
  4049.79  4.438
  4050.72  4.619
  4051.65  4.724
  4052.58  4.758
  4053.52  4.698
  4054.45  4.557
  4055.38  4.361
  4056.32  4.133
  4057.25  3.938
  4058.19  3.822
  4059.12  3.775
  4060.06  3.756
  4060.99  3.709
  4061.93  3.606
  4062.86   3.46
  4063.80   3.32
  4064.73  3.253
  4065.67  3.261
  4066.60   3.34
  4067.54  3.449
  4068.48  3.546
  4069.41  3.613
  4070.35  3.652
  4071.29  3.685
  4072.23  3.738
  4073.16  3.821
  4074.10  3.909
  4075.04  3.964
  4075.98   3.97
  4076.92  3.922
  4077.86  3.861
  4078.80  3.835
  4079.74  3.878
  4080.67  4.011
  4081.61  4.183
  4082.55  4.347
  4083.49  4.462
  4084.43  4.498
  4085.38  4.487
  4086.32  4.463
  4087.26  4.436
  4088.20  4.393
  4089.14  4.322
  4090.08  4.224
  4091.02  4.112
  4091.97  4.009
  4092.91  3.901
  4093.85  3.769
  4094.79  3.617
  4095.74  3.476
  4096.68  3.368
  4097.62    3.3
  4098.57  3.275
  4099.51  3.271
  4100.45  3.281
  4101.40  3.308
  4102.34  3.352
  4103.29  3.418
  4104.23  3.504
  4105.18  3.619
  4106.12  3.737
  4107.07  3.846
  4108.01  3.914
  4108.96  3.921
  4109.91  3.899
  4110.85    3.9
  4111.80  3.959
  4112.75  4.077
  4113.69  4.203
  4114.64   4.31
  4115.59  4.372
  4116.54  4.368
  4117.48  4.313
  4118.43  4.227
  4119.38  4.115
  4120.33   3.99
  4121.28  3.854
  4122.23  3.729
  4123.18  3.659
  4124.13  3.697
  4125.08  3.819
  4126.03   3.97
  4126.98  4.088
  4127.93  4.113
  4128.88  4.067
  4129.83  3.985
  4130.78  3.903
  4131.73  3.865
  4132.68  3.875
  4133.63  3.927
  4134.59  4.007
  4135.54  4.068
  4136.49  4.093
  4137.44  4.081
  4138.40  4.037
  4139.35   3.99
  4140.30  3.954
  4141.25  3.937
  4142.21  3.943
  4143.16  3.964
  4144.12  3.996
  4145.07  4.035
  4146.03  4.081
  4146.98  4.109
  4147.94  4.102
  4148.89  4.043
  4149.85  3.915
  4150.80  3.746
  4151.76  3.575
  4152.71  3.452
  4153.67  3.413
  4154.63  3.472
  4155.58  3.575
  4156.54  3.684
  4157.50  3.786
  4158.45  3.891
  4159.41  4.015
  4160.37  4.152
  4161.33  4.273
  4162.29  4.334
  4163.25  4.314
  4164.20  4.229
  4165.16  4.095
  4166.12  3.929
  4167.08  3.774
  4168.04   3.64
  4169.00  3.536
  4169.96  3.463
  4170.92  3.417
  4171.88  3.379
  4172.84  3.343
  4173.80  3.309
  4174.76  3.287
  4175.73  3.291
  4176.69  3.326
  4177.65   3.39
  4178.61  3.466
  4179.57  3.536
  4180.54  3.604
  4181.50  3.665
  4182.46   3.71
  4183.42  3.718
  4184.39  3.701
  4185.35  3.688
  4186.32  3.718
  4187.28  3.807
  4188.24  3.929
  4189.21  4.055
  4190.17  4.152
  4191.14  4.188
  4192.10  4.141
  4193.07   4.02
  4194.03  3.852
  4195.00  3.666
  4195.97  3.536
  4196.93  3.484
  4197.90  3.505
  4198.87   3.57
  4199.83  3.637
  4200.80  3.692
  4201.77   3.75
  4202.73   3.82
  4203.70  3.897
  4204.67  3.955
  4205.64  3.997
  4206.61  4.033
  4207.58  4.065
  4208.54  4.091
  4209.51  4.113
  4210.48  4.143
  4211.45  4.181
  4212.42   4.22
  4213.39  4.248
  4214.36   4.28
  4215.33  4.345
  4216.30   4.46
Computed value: 1.02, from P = 4.08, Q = 4.0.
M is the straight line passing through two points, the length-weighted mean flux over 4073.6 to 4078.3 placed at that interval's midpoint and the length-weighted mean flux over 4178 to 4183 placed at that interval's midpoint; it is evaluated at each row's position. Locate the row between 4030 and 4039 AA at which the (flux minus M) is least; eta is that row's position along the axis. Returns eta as 4031.18 AA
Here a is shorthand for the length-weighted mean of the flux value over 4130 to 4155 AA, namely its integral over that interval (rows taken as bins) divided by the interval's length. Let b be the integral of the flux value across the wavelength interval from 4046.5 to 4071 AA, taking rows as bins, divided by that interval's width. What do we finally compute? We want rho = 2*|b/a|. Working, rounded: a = 3.91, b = 3.91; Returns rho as 2.00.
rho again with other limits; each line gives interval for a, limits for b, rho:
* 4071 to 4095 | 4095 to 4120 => 1.85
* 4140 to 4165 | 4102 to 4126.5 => 2.00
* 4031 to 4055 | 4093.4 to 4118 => 1.81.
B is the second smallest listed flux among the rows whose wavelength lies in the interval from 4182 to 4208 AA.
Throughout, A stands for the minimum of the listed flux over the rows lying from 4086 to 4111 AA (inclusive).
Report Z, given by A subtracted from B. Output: 0.2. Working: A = 3.271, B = 3.505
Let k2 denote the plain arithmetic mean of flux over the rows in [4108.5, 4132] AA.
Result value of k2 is 4.02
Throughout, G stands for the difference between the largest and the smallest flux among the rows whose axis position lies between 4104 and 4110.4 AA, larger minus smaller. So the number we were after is 0.42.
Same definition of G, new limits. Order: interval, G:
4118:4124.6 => 0.57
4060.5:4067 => 0.46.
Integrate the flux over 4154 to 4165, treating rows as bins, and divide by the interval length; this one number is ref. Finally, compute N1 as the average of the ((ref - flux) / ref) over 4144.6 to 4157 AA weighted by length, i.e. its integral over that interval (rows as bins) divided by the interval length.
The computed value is 0.047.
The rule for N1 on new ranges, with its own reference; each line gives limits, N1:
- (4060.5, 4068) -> 0.138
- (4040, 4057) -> -0.054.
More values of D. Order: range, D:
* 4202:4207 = 1.00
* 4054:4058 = 1.00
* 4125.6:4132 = 1.00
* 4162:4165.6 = 0.99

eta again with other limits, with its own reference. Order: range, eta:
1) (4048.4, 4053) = 4048.85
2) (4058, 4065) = 4064.73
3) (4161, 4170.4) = 4169.96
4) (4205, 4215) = 4205.64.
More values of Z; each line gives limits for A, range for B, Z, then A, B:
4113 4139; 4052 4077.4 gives -0.4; 3.659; 3.261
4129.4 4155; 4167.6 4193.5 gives -0.1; 3.413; 3.291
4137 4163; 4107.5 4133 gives 0.3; 3.413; 3.697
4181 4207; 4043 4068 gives -0.2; 3.484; 3.261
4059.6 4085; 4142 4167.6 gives 0.2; 3.253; 3.452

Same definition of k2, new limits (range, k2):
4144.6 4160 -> 3.81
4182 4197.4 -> 3.84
